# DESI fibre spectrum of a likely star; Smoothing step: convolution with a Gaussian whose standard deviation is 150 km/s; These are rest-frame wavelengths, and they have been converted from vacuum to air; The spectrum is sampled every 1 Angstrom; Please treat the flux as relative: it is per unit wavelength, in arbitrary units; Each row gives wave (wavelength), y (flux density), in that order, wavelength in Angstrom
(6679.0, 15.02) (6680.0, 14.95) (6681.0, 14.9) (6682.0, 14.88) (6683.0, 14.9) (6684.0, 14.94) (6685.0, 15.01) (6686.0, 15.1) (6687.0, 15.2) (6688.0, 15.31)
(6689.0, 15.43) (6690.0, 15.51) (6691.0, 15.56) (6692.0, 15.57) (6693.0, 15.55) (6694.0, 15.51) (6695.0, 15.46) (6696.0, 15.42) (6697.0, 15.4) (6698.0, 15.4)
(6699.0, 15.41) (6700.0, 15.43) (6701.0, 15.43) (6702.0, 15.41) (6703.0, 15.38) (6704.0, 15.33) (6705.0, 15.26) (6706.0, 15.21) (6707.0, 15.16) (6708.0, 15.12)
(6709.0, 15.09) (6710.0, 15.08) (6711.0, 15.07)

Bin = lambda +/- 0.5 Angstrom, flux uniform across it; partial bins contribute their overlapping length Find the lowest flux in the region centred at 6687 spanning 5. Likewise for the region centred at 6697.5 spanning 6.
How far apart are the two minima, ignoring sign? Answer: 0.39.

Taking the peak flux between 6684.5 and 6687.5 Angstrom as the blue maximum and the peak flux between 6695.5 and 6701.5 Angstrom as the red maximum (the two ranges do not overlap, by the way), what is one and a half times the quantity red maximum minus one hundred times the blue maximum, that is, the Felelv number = -2257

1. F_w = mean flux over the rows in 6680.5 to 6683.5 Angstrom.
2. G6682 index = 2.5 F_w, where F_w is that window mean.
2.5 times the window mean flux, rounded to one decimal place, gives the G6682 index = 37.2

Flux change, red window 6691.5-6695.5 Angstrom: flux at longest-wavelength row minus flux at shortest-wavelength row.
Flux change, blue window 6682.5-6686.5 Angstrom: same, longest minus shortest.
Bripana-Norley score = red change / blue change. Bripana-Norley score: -0.55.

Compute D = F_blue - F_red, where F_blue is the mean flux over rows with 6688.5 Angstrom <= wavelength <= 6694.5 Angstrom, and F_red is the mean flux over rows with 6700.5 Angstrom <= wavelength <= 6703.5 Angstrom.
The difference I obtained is 0.1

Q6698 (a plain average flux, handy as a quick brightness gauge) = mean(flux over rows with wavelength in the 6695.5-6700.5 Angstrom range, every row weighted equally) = 15.4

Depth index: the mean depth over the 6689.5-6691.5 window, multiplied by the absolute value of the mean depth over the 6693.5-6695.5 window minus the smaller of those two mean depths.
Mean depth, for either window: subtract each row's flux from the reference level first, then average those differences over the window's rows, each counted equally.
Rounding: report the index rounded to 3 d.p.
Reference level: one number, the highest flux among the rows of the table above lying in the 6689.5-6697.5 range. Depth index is 0.002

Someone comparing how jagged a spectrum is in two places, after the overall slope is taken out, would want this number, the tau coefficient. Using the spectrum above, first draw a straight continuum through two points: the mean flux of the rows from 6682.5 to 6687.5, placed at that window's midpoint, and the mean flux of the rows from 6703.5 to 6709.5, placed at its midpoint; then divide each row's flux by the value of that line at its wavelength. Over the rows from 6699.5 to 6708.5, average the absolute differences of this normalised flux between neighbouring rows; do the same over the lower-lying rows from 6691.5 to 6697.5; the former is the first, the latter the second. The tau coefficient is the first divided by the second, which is 1.1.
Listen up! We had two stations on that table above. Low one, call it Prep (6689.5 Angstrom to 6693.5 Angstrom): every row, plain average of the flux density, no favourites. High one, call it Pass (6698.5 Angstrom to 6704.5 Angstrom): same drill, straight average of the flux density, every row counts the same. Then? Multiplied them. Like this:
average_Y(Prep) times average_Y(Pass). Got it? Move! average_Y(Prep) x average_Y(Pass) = 239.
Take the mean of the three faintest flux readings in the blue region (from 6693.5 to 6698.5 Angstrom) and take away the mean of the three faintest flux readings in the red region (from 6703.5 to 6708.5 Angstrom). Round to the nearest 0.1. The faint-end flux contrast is 0.2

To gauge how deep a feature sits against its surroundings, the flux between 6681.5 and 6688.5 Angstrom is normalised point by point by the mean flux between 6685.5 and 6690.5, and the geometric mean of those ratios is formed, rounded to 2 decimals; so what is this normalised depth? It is 0.98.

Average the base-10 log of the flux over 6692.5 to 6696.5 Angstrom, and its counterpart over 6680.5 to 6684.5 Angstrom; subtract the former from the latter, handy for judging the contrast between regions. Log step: -0.017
